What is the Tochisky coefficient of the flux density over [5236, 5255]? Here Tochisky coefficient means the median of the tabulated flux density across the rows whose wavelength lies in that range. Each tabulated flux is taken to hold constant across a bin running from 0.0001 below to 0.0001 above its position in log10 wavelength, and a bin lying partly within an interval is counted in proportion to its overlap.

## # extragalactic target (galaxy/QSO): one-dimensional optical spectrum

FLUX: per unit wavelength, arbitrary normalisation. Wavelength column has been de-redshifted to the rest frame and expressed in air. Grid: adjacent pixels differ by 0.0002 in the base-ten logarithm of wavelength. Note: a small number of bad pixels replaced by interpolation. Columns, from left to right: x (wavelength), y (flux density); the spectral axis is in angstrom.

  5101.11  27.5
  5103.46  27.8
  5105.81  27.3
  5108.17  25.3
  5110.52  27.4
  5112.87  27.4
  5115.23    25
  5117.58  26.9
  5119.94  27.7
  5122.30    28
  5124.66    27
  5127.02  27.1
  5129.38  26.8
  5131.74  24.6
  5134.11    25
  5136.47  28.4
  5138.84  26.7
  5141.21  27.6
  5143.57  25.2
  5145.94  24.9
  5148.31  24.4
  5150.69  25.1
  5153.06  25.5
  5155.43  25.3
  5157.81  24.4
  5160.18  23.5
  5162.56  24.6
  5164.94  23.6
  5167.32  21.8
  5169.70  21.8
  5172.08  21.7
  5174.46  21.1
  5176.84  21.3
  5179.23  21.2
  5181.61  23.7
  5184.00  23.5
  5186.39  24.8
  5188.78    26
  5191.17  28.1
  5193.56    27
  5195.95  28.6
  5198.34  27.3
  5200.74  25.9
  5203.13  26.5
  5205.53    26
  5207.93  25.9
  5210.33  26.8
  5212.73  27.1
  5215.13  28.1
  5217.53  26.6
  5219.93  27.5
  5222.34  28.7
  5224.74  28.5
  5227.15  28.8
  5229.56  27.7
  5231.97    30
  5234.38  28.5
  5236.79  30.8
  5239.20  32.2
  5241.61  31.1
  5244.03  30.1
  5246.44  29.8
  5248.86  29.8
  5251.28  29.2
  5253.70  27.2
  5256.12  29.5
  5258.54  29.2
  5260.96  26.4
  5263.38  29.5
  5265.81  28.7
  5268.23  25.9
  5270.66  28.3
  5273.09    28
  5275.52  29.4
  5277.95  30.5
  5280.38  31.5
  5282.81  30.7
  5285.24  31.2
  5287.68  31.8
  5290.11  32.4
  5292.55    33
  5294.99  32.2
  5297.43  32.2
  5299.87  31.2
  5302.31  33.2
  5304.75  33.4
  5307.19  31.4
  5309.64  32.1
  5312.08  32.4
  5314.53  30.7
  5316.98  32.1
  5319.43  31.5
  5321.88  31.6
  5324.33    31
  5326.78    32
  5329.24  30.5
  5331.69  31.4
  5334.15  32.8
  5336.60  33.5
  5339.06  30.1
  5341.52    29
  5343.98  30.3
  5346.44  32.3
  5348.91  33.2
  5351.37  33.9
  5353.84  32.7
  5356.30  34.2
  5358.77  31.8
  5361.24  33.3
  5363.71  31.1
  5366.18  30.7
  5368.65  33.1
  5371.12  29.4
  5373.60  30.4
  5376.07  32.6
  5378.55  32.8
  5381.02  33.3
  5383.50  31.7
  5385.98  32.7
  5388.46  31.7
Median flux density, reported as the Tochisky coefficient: 30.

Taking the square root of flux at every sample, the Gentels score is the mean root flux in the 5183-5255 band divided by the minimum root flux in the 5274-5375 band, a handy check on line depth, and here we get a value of 0.981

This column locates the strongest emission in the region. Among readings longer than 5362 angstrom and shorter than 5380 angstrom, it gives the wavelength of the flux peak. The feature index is 5368.65 angstrom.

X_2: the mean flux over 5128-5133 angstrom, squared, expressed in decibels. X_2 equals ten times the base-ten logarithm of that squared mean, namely 28.2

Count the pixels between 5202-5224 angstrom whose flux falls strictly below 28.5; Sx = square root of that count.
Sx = 2.8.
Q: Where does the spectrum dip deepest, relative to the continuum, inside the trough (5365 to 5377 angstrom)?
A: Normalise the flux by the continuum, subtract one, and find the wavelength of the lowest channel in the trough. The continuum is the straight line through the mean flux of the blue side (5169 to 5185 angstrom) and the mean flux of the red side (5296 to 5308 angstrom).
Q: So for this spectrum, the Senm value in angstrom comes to 5371.12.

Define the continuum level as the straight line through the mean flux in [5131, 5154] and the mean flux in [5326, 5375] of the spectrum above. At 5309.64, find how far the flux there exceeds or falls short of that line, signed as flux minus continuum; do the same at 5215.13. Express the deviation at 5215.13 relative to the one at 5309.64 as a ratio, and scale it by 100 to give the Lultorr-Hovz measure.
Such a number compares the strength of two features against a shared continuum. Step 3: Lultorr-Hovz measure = 16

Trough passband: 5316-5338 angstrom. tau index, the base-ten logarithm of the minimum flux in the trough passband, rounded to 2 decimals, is 1.48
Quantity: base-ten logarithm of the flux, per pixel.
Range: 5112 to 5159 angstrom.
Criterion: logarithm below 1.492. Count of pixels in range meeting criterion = 20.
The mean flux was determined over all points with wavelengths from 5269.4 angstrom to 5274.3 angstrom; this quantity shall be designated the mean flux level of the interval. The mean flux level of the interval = 28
